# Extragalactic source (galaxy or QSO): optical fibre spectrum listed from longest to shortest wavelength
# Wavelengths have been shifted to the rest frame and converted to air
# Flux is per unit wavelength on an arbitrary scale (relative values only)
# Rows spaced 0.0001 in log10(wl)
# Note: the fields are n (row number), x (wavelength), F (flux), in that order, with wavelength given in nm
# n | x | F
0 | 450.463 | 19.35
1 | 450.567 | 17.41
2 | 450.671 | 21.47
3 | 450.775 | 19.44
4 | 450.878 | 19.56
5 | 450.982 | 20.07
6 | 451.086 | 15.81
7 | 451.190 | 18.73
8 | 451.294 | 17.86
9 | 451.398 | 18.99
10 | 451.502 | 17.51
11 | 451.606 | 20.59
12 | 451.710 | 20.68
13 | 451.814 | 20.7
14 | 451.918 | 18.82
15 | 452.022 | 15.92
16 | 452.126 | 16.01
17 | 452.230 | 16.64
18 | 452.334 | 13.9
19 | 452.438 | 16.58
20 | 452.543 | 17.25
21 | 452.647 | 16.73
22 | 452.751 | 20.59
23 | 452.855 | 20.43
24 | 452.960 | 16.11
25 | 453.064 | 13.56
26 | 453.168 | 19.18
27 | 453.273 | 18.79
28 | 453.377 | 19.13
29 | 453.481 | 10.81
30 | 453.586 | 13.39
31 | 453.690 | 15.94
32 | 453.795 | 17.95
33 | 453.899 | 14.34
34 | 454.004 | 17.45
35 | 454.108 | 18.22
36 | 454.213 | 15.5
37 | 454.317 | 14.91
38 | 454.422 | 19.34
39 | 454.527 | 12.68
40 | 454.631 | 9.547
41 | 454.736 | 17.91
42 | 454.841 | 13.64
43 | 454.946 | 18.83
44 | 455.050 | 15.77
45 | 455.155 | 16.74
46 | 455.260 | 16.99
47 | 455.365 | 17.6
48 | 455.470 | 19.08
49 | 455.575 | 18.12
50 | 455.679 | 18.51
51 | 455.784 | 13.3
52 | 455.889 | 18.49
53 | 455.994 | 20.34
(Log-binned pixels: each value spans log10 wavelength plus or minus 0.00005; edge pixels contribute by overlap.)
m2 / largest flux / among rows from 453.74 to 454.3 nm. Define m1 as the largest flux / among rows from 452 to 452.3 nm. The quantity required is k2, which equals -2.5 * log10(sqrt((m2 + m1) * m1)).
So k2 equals -3.45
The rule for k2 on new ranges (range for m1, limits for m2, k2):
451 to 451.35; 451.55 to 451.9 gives -3.59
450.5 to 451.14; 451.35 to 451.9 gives -3.70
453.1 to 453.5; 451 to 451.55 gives -3.58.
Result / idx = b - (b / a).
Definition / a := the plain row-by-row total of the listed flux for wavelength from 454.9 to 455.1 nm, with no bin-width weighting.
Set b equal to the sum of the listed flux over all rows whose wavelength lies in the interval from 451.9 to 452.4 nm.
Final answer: 79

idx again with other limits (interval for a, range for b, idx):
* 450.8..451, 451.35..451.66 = 56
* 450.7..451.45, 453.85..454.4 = 80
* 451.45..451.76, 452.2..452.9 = 120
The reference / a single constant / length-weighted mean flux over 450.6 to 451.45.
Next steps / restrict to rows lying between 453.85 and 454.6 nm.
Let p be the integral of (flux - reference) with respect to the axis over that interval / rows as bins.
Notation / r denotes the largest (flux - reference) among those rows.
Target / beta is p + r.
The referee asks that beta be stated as -2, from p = -2.3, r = 0.39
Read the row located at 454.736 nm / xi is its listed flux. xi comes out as 17.91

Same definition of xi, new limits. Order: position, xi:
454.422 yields 19.34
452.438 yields 16.58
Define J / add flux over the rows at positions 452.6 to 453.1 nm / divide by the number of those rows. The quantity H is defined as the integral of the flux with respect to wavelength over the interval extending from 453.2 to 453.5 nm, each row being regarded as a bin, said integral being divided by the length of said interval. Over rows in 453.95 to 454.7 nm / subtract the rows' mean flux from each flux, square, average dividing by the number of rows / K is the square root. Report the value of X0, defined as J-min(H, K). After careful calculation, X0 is 14.3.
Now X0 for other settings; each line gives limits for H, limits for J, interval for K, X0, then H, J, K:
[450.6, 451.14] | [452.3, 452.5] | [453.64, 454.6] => 13.2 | 19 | 15.2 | 2.0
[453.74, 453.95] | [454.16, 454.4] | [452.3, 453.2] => 12.8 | 16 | 15.2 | 2.4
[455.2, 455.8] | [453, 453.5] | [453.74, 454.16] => 14.7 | 18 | 16.3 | 1.6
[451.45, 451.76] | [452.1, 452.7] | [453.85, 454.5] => 14.4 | 20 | 16.2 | 1.8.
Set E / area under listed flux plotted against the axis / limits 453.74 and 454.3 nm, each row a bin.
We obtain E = 9.3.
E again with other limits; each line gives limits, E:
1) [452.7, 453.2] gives 9.0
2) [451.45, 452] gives 10.7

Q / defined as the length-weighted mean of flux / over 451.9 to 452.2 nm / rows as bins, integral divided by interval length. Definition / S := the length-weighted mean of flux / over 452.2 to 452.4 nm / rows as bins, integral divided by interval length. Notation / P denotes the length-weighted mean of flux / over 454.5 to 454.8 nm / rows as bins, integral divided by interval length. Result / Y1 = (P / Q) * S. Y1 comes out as 12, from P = 13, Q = 16.7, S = 15.2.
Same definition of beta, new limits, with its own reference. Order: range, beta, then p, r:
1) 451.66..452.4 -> 1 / -1.1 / 1.75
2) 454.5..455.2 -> -3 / -2.7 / -0.12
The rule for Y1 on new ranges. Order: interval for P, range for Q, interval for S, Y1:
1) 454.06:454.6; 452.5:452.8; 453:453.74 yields 14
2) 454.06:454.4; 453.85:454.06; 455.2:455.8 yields 18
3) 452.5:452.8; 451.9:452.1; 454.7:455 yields 18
